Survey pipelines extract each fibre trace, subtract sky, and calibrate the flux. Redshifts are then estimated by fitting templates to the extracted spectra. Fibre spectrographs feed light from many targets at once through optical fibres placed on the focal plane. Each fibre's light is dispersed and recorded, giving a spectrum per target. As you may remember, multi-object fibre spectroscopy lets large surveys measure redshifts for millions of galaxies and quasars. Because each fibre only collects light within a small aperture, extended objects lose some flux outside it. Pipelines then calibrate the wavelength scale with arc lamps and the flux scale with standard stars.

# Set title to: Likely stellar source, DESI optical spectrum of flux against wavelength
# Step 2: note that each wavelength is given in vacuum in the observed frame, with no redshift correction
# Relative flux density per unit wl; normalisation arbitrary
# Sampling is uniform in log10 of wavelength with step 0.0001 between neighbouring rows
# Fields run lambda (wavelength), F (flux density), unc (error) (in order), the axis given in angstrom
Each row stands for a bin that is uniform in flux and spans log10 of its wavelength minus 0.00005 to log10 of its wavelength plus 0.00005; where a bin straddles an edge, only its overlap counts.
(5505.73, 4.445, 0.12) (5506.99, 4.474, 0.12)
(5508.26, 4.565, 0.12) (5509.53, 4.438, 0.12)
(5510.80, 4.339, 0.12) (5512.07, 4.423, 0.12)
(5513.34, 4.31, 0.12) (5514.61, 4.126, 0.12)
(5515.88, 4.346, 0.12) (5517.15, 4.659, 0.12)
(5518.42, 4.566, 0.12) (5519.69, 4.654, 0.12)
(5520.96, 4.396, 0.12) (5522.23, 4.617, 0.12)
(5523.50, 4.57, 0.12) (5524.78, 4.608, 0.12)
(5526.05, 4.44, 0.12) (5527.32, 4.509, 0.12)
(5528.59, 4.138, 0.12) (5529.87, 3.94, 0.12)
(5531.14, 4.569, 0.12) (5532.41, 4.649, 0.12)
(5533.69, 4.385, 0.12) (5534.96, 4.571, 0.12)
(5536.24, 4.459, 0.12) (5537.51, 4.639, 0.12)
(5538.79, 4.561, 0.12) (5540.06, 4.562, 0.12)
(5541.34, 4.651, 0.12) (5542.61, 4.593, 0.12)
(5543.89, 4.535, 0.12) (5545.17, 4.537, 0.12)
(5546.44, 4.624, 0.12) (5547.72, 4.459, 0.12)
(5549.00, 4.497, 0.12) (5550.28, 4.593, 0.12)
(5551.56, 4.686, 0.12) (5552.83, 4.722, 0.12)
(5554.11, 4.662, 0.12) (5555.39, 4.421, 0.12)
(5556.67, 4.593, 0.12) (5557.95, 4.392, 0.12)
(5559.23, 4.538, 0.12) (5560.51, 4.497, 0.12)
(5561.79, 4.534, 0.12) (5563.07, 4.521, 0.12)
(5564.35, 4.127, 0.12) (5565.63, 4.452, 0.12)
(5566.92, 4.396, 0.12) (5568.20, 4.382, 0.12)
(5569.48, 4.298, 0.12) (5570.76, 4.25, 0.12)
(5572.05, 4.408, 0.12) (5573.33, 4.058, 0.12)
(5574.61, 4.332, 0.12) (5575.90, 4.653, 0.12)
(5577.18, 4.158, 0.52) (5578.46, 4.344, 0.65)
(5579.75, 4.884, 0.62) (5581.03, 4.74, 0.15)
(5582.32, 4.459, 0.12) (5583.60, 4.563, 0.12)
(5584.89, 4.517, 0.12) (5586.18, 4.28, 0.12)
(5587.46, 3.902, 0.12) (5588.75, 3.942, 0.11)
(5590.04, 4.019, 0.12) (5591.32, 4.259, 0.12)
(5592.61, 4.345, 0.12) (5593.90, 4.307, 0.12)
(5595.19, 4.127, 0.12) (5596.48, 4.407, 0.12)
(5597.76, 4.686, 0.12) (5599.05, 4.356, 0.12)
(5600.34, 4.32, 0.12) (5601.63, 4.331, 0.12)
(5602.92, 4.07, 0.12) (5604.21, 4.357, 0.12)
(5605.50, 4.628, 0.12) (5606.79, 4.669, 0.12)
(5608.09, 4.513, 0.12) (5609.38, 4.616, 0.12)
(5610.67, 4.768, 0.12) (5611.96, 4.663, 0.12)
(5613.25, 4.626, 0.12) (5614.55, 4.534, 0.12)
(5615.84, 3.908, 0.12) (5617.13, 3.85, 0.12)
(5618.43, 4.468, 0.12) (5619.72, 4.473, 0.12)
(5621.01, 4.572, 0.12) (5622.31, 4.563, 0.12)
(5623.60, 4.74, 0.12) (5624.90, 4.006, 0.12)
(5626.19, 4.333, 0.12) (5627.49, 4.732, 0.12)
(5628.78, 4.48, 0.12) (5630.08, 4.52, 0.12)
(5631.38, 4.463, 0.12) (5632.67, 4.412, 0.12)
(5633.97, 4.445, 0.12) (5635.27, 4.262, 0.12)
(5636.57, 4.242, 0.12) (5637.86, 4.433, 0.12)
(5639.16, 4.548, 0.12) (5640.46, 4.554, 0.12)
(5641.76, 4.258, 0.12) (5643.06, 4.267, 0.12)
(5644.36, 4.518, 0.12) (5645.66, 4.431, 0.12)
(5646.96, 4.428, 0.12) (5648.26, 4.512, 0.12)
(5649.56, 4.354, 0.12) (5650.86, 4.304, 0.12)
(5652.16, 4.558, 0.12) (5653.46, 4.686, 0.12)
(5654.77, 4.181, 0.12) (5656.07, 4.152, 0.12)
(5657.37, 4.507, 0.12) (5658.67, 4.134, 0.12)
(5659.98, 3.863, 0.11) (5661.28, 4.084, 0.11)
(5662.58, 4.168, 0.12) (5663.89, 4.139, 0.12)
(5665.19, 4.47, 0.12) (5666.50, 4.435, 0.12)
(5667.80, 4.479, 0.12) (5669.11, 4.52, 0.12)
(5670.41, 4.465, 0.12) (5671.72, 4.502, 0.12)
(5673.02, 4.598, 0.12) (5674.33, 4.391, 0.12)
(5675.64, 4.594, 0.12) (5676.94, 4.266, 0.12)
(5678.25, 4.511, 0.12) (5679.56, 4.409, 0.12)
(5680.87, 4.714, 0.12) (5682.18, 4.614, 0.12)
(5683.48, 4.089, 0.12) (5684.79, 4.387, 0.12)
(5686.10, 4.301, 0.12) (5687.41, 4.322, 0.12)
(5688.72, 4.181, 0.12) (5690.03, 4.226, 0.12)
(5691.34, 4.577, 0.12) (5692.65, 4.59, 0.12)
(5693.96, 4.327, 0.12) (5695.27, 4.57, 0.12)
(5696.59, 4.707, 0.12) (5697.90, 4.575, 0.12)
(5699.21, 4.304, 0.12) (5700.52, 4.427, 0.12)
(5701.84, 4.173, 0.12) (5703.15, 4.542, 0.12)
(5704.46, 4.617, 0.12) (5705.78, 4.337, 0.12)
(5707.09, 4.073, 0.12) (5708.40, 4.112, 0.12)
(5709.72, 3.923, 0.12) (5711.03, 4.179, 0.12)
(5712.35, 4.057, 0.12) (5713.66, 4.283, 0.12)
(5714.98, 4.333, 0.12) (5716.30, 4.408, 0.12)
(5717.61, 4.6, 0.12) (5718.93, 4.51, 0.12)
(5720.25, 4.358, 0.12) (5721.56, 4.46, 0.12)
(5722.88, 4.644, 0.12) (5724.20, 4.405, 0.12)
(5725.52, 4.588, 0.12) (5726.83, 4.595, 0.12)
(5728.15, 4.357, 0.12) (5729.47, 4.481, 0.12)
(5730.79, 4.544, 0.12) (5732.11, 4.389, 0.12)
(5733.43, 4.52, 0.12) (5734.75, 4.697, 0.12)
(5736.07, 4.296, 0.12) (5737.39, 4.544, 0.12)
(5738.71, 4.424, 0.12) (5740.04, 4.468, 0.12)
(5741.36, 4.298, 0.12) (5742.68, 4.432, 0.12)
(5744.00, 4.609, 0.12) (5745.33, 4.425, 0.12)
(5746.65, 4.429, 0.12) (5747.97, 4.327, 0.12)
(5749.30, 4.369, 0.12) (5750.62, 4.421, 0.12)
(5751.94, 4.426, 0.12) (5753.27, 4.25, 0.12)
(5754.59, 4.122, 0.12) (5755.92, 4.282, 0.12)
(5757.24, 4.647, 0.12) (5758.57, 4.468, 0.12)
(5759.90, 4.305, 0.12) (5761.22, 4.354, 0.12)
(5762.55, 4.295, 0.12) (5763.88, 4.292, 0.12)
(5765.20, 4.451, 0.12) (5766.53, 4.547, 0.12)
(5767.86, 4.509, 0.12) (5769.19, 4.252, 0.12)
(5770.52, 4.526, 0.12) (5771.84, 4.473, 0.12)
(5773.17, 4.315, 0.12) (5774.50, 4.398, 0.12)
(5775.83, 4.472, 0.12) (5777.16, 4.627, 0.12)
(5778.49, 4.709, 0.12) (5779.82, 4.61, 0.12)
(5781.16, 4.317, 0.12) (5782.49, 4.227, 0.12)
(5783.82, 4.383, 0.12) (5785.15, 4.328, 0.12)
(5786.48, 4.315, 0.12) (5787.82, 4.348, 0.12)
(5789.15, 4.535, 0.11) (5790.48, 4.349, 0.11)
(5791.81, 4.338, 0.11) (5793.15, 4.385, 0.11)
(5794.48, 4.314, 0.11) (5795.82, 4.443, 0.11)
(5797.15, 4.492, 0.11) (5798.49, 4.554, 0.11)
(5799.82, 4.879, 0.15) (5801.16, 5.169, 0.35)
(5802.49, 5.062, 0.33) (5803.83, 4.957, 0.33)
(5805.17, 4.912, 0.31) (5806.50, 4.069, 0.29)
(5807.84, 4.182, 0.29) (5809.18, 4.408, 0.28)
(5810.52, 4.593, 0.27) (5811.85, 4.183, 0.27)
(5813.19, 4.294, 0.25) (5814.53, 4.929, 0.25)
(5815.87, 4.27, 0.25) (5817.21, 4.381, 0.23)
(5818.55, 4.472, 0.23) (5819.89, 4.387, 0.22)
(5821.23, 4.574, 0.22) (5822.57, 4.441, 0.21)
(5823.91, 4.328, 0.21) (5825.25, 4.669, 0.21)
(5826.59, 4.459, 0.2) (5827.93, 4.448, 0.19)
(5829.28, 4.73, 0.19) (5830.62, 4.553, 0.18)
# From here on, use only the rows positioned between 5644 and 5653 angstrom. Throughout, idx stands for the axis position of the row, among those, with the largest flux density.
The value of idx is 5652.16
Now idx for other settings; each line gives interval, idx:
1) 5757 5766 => 5757.24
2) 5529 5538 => 5532.41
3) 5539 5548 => 5541.34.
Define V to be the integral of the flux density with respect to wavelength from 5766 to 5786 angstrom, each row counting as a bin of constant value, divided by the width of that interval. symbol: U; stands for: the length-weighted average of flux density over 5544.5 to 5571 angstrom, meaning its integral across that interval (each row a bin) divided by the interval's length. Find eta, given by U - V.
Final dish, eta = 0.04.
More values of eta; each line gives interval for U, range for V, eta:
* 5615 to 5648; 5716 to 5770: -0.04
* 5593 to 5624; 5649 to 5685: 0.06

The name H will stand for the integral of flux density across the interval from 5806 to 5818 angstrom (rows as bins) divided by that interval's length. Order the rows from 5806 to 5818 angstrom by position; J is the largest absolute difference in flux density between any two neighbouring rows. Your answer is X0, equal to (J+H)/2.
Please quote 2.52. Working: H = 4.37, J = 0.7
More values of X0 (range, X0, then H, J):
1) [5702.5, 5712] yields 2.26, 4.25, 0.3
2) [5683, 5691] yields 2.28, 4.27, 0.3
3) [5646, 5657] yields 2.45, 4.40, 0.5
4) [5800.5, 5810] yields 2.76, 4.68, 0.8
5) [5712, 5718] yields 2.28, 4.34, 0.2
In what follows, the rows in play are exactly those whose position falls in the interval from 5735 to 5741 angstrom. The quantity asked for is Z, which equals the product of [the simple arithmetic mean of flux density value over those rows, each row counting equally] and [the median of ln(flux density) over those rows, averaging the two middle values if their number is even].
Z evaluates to 6.6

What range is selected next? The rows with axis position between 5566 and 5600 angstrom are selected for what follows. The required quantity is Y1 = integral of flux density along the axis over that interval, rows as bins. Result 148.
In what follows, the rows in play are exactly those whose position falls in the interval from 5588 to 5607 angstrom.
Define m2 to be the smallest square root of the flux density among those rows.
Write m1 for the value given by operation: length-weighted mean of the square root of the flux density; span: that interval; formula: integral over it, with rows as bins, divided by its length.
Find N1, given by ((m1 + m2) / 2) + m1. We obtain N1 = 4.11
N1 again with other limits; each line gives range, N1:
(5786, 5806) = 4.25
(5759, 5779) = 4.19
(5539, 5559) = 4.25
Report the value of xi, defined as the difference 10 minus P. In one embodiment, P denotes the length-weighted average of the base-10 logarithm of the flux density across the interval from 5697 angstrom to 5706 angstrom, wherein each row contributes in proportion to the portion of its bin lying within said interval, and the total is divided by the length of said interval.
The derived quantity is 9.353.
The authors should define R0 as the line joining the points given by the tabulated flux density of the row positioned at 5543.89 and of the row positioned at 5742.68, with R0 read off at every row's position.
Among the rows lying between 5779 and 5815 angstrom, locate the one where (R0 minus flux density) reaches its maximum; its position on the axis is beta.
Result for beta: 5806.50 angstrom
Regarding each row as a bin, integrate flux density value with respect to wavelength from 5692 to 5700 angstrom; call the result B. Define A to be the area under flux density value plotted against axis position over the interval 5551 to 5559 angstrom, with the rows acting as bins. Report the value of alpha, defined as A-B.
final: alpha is 0.5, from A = 36.6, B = 36.1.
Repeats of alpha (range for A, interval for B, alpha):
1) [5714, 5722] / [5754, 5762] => 0.6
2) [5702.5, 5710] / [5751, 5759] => -2.8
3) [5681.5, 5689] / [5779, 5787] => -2.5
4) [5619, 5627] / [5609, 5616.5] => 1.8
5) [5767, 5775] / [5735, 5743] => 0.0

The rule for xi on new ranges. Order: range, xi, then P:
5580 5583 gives 9.333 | 0.667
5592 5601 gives 9.360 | 0.640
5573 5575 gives 9.376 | 0.624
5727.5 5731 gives 9.352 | 0.648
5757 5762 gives 9.355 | 0.645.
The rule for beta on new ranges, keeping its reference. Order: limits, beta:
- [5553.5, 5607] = 5587.46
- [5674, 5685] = 5683.48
